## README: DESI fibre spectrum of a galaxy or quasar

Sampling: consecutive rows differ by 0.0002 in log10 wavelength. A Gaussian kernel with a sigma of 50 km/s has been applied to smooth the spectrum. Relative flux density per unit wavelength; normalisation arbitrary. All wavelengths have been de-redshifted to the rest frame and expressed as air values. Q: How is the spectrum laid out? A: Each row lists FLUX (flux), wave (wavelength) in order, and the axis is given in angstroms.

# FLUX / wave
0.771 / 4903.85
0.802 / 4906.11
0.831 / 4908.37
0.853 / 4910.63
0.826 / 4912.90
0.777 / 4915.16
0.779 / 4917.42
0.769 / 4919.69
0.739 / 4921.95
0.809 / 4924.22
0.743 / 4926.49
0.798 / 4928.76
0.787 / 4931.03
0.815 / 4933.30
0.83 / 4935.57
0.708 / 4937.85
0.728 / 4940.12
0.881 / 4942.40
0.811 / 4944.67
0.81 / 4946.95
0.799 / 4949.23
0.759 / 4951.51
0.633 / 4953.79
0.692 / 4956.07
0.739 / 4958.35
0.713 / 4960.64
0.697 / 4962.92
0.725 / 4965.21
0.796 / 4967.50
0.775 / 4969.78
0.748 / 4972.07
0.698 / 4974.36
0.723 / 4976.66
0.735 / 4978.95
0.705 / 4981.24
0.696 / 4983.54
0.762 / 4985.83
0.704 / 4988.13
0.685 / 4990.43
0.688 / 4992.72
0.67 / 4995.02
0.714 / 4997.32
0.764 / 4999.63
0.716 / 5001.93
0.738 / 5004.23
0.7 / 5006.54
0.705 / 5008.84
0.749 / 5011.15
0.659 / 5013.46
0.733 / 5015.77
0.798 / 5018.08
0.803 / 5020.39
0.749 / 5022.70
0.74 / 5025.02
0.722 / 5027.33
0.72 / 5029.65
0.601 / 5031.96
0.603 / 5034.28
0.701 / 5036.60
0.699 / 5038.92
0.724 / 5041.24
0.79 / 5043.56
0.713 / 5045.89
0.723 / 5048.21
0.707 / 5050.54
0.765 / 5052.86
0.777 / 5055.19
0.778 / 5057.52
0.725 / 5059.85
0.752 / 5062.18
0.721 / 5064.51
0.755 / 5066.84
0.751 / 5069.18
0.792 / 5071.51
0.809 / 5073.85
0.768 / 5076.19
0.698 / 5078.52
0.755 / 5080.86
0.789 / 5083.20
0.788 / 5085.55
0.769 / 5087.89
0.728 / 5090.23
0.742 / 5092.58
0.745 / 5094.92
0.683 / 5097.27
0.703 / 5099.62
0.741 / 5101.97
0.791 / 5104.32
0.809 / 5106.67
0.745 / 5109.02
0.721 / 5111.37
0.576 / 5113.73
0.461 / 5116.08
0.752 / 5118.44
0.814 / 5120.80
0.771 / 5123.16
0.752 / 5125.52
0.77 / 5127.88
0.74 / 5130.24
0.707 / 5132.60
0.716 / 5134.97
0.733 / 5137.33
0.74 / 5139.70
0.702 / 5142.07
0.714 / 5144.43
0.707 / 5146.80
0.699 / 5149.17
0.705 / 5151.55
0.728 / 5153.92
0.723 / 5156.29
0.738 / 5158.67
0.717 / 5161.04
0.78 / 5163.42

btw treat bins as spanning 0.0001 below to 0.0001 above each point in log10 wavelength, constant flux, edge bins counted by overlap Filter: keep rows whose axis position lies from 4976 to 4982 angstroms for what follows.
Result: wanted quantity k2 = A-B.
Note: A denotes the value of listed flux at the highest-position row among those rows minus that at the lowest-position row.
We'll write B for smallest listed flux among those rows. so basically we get -0.72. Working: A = -0.018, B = 0.705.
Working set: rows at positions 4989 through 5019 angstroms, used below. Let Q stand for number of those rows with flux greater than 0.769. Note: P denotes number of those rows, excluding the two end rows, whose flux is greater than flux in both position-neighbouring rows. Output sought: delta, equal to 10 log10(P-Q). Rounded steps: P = 4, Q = 1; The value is 4.8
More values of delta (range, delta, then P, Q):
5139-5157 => 3.0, 2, 0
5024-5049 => 0.0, 2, 1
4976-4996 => 4.8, 3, 0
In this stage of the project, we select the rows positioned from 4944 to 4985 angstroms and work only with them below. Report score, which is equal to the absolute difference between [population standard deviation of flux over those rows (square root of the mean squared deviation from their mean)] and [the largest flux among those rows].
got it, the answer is 0.764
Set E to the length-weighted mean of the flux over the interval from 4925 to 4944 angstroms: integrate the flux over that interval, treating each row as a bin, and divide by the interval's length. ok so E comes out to 0.787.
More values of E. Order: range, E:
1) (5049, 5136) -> 0.739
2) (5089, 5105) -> 0.732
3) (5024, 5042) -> 0.688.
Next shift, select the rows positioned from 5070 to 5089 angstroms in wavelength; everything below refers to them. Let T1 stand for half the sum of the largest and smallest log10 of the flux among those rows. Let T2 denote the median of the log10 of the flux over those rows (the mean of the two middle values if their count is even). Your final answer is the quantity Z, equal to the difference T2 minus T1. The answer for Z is 0.015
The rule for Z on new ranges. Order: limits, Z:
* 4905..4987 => 0.011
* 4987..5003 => -0.007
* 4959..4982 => -0.012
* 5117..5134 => -0.004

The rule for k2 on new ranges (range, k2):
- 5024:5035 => -0.74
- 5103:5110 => -0.79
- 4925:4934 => -0.67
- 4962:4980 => -0.66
